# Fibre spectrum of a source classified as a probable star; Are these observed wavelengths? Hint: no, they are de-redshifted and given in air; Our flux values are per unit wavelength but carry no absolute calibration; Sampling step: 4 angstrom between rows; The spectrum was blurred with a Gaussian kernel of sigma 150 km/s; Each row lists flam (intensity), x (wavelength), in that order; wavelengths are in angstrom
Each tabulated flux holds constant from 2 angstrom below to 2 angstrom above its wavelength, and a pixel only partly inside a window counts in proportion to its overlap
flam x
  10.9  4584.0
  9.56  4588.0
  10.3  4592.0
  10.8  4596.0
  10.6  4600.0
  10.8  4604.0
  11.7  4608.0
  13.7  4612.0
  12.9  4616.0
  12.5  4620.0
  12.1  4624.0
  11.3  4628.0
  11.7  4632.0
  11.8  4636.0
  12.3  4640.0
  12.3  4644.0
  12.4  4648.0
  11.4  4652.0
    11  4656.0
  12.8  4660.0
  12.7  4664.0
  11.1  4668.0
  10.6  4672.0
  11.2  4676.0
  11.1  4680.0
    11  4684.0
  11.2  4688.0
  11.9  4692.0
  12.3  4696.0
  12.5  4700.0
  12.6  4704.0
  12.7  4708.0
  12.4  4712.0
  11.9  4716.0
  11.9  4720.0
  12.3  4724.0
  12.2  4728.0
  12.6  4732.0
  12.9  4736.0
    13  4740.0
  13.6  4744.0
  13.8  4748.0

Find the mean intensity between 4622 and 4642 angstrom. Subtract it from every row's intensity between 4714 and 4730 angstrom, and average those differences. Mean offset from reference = 0.2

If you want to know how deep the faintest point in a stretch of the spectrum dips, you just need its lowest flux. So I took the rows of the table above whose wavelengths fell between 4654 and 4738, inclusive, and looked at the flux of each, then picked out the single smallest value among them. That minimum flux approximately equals 10.6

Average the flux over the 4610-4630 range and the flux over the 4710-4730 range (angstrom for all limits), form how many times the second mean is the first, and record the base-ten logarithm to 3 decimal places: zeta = -0.013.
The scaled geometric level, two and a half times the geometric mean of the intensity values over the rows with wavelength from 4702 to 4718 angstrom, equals 31.0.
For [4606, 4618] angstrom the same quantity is 31.8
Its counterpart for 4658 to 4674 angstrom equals 29.4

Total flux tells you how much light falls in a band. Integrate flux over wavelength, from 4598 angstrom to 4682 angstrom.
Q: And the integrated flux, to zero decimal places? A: 992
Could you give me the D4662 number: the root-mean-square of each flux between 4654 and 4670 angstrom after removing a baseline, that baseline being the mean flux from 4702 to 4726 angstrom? 0.9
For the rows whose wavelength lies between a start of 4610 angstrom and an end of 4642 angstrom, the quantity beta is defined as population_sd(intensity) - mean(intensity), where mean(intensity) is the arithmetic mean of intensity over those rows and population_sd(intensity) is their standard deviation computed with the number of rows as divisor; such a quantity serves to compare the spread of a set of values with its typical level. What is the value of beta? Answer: -11.6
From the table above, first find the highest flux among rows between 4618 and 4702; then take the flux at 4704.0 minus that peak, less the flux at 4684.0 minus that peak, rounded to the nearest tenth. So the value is 1.6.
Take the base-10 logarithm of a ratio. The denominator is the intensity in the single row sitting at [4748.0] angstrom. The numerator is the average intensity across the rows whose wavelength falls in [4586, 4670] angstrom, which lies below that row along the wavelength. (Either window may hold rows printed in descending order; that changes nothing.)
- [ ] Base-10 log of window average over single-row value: -0.072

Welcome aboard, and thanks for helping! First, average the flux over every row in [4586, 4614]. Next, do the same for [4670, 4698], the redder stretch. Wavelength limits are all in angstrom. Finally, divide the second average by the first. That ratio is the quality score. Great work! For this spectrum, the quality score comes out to 1.02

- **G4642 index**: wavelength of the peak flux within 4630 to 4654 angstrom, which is 4648.0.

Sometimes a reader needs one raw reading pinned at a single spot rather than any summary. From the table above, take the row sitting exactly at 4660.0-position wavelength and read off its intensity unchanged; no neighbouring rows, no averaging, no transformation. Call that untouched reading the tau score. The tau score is 12.8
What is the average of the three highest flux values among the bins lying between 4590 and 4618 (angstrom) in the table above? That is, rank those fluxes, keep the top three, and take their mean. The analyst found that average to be 12.8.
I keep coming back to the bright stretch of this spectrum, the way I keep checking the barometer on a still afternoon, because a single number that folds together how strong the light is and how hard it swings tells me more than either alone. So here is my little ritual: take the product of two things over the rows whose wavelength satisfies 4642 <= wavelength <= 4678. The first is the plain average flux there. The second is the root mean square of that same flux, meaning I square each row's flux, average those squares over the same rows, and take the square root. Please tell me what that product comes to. 137.7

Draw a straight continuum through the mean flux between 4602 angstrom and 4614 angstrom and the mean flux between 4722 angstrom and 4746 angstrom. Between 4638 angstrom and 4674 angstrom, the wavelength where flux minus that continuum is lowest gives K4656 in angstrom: 4672.0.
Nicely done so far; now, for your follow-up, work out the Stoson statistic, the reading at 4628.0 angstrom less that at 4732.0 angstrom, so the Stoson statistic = -1.3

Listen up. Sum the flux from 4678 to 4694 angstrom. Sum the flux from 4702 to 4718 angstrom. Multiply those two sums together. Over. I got 2242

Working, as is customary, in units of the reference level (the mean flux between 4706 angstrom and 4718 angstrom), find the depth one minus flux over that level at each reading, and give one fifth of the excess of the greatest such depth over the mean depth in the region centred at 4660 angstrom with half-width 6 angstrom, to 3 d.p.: 0.019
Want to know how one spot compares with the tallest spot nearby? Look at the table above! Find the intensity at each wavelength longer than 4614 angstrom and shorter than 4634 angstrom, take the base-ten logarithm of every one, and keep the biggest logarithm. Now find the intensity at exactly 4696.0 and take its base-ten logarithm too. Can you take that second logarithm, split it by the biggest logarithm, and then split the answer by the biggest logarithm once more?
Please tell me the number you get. 0.88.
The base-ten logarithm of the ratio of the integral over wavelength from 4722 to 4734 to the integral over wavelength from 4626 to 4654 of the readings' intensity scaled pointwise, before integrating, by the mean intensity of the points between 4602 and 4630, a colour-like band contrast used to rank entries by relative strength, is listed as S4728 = -0.35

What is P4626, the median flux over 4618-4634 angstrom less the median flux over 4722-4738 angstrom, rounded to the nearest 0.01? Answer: -0.55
